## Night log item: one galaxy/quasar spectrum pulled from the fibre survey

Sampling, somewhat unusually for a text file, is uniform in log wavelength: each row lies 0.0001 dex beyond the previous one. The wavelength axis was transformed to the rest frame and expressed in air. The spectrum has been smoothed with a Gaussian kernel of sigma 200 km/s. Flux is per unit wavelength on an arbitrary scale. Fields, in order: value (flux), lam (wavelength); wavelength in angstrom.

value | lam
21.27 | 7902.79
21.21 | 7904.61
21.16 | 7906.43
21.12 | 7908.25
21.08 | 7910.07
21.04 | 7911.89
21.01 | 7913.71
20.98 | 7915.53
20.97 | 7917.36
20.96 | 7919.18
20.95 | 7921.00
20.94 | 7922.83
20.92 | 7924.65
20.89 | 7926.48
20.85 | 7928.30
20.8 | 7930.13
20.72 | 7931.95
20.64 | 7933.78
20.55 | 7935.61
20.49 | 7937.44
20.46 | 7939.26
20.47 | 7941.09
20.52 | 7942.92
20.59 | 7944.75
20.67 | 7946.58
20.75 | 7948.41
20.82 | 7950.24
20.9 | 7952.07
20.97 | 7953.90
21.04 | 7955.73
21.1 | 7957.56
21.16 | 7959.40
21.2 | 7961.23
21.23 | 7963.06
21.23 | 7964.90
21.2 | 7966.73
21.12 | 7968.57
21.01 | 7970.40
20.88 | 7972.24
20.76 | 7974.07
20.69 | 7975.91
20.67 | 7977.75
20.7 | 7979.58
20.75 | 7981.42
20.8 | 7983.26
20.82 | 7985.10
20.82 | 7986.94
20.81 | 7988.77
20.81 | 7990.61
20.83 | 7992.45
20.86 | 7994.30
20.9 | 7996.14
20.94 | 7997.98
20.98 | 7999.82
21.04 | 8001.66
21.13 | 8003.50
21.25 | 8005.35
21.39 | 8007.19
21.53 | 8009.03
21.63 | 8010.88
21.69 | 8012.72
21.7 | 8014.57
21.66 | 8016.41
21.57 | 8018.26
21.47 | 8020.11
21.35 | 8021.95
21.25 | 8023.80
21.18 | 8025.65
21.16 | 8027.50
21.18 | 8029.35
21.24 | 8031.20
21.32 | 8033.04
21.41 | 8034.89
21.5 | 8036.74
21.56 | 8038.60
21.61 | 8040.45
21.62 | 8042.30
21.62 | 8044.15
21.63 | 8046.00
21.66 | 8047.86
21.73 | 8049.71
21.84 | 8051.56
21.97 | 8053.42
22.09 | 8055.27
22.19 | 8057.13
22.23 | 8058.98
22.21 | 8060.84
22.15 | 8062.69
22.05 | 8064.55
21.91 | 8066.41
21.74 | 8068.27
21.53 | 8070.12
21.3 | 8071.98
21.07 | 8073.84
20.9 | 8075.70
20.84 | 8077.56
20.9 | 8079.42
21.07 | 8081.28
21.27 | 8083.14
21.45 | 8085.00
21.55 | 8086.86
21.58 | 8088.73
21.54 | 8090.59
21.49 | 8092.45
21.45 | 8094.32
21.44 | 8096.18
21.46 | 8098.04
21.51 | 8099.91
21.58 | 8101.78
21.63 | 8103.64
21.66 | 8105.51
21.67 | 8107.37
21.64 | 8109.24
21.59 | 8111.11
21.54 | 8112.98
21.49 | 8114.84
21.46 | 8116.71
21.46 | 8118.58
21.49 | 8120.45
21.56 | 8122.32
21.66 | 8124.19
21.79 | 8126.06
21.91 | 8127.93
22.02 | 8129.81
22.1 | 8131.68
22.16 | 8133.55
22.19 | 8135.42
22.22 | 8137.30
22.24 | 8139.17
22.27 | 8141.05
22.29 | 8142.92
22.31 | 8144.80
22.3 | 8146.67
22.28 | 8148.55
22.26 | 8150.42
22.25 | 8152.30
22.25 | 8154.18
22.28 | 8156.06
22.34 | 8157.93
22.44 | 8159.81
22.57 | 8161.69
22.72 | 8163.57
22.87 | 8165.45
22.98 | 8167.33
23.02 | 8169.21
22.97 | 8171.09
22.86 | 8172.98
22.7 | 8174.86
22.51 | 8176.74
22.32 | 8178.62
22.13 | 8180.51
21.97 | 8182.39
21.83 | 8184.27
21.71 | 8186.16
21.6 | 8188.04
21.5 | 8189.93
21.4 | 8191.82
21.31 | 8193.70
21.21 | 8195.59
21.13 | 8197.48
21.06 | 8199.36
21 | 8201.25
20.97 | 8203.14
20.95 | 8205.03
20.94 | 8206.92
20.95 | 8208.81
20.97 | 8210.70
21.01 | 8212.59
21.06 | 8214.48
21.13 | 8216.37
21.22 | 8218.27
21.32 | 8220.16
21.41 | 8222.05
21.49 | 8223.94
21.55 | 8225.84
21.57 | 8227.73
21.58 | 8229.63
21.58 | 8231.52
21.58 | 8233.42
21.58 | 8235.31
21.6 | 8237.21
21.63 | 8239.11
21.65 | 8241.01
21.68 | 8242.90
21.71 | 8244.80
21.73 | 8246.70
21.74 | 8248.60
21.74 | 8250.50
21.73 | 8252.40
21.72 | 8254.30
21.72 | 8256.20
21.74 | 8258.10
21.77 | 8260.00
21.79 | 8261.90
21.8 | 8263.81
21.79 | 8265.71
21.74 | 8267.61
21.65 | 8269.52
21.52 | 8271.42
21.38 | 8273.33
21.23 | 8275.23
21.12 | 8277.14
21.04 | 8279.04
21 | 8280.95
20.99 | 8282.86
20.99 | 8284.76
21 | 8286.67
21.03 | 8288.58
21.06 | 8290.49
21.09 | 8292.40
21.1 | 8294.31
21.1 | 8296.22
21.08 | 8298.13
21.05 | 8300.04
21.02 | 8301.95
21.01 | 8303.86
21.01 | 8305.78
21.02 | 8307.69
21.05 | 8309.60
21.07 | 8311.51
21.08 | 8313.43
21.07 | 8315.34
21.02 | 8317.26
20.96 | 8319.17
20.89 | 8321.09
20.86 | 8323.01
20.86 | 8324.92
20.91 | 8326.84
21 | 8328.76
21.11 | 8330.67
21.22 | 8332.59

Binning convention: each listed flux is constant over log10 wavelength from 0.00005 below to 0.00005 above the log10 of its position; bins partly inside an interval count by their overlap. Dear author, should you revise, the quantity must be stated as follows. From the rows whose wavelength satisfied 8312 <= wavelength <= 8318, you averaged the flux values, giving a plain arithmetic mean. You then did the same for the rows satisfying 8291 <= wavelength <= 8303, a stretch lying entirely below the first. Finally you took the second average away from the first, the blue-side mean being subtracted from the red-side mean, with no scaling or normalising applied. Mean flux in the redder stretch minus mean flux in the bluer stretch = 0.0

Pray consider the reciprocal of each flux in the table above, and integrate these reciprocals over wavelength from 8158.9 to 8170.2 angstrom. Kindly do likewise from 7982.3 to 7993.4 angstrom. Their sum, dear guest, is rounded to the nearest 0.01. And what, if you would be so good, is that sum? 1.03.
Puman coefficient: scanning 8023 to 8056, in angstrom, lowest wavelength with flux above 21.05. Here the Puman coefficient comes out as 8023.80 angstrom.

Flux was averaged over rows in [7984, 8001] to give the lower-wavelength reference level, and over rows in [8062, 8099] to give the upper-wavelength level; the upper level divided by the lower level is 1.03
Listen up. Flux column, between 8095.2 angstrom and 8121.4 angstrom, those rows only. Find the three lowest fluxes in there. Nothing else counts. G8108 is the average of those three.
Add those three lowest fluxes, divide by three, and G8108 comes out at 21.45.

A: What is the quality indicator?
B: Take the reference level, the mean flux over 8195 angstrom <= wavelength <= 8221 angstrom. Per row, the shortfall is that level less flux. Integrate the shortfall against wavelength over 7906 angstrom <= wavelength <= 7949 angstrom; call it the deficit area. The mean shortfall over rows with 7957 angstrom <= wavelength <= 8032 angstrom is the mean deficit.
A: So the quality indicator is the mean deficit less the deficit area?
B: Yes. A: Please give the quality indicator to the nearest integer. -11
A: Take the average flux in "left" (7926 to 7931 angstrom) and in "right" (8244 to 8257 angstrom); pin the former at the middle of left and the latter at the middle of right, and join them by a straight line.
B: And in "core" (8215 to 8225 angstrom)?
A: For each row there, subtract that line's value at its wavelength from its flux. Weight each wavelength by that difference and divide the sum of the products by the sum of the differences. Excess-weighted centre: 8219.2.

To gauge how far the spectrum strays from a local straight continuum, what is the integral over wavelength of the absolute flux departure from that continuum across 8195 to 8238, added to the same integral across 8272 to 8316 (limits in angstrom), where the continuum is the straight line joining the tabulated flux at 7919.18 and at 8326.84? 21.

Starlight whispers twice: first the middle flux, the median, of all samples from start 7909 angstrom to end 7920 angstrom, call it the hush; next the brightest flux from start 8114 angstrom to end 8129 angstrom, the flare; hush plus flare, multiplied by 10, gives 429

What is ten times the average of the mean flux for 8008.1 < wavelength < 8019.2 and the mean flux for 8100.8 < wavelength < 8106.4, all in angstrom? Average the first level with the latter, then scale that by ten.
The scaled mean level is 216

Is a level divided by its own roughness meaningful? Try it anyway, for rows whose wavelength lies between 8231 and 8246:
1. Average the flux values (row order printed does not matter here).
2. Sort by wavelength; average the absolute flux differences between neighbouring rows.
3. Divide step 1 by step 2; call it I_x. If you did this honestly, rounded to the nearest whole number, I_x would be 1164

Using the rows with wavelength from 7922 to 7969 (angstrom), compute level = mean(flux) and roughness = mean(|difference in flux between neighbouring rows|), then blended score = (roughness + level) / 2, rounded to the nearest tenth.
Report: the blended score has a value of 10.5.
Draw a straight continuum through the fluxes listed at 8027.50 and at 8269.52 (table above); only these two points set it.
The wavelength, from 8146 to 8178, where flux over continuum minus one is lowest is 8154.18 angstrom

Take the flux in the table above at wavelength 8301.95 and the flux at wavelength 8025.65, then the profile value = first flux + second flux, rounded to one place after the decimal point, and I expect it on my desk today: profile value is 42.2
